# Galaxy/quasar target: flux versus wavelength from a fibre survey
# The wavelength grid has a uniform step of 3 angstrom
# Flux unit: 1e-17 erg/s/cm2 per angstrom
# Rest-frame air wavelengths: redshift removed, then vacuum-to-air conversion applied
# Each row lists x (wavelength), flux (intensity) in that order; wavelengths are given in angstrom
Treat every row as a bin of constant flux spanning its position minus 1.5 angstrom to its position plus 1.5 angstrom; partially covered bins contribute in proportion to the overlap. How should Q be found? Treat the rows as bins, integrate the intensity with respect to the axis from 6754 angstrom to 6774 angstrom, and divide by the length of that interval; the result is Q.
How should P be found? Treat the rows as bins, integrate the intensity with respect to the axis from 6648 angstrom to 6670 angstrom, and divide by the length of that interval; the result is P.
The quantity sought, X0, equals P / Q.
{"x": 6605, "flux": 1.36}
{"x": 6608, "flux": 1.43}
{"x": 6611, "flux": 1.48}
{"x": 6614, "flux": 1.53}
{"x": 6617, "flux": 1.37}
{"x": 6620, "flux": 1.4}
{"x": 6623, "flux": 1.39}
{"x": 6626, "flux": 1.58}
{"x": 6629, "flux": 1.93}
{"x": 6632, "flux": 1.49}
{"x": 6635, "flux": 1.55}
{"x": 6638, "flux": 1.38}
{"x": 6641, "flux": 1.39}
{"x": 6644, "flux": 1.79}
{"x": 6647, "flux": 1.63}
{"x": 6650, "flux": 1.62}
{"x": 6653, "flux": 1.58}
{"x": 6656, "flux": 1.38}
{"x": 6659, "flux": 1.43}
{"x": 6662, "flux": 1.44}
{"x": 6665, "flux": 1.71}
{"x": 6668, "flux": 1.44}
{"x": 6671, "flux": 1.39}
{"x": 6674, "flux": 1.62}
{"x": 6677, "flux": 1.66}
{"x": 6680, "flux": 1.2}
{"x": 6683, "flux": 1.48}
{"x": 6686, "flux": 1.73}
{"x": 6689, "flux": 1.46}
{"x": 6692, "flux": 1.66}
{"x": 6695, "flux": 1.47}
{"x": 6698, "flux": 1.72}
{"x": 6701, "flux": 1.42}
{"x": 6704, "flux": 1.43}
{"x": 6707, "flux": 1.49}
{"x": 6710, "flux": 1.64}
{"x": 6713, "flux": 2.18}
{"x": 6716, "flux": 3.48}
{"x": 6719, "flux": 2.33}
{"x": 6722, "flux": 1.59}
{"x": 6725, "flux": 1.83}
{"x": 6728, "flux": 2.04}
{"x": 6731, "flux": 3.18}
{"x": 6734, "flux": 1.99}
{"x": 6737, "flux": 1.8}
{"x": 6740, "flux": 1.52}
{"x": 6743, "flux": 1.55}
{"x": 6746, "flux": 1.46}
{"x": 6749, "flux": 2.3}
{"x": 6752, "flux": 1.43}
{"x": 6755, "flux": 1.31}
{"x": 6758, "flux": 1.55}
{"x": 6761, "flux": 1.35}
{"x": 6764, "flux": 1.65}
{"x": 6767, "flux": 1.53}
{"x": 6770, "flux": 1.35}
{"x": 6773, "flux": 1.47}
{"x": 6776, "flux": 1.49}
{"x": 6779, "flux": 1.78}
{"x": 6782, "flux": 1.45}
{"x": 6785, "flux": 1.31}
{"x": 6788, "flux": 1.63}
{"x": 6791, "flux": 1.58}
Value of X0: 1.04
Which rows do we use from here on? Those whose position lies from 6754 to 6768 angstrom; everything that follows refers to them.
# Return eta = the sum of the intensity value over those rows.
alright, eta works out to 7.4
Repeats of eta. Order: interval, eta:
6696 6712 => 7.7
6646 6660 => 7.6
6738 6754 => 8.3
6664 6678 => 7.8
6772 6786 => 7.5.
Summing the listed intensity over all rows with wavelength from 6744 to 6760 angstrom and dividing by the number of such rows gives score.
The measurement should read 1.61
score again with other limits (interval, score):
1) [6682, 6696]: 1.56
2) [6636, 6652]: 1.56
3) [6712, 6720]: 2.66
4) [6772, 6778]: 1.48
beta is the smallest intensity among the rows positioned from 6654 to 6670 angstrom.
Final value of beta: 1.38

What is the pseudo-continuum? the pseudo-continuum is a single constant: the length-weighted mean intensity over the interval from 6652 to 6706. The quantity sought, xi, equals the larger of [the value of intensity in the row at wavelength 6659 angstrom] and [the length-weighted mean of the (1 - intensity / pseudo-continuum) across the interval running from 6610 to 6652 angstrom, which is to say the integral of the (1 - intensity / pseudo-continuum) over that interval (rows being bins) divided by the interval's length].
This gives 1.43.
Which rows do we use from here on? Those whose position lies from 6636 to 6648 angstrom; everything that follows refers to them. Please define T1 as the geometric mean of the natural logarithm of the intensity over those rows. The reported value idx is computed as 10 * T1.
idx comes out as 4.17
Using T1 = 0.417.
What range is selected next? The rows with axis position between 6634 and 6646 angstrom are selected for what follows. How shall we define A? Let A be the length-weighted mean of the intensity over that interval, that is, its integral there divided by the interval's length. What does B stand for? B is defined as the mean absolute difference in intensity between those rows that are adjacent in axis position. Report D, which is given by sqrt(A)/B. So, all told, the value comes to 6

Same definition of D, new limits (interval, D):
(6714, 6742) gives 2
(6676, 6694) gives 4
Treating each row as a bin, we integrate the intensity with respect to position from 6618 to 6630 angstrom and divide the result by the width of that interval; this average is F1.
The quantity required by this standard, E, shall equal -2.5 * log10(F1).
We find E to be -0.477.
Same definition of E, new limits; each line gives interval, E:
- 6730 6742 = -0.782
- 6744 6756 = -0.534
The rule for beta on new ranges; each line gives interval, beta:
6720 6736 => 1.59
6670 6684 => 1.2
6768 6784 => 1.35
